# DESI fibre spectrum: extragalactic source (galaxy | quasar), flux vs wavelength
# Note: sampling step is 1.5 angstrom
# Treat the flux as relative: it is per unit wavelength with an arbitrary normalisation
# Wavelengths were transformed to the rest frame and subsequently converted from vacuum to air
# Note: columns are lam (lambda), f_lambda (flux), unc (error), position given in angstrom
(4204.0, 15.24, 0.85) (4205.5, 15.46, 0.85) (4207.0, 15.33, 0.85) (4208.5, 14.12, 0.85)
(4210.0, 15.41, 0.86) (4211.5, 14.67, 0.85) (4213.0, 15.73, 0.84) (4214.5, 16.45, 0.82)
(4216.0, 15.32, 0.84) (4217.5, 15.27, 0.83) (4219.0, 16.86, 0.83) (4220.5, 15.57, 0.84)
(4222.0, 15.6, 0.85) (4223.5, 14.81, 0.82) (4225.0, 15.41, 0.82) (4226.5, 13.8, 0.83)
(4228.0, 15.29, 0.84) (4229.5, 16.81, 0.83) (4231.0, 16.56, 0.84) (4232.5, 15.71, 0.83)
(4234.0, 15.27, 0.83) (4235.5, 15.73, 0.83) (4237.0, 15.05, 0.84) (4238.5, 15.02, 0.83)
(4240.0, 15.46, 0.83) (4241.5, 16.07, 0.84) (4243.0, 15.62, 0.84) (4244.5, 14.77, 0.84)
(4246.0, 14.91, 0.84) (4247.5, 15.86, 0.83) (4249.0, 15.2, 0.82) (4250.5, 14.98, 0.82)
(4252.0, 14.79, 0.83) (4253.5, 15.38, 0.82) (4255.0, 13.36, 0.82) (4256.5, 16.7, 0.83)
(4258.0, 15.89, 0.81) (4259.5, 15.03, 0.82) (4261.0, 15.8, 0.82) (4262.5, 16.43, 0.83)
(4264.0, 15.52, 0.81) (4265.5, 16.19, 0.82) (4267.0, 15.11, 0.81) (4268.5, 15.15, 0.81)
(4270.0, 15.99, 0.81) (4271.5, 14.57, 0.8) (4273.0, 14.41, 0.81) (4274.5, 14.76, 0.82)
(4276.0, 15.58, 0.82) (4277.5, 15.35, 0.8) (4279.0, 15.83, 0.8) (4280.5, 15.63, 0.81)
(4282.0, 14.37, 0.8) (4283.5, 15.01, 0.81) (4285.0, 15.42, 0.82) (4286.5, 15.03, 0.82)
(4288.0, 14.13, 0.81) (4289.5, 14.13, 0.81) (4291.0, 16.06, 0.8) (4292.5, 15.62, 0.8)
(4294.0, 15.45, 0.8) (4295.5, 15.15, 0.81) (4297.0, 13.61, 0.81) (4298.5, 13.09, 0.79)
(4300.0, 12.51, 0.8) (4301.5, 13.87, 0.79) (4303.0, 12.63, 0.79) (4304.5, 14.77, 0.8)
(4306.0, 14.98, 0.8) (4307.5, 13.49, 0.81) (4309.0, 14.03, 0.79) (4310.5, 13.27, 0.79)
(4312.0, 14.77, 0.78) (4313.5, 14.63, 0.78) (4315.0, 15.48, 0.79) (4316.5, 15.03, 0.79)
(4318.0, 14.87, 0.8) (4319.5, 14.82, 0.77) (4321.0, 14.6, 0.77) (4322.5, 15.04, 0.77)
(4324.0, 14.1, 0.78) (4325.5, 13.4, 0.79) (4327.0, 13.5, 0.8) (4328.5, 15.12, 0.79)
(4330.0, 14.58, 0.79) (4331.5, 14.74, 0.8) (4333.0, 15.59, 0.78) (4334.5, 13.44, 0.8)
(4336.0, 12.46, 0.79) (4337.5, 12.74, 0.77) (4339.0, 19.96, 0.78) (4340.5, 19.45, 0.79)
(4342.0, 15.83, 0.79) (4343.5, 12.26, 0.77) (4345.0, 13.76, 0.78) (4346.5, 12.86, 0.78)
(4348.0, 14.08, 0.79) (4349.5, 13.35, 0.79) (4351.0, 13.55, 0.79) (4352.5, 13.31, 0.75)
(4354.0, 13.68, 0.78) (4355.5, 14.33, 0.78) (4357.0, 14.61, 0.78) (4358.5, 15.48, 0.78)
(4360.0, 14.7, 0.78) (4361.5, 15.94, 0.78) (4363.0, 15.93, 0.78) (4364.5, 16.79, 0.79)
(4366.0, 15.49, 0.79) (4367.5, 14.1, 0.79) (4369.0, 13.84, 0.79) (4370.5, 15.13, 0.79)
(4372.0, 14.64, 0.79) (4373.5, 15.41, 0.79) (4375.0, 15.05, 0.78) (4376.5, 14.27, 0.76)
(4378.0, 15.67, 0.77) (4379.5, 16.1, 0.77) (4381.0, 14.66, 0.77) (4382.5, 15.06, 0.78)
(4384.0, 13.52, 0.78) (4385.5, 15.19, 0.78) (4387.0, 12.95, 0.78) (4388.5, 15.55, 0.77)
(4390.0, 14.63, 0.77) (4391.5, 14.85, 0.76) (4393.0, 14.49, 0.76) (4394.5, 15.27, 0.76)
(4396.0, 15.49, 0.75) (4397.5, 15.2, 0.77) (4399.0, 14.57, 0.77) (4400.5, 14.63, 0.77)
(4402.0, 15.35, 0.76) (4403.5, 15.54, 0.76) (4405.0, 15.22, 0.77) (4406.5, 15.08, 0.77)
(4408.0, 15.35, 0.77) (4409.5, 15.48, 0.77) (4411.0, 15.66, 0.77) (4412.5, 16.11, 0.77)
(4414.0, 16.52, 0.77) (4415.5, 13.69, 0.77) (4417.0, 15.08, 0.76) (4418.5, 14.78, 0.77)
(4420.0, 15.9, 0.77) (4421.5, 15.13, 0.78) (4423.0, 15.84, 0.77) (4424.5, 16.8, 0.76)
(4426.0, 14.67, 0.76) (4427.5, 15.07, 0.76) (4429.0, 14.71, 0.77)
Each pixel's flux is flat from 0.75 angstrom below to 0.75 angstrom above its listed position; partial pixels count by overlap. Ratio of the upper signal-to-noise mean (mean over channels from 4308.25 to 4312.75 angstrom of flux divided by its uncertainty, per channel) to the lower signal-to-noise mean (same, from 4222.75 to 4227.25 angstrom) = 1.00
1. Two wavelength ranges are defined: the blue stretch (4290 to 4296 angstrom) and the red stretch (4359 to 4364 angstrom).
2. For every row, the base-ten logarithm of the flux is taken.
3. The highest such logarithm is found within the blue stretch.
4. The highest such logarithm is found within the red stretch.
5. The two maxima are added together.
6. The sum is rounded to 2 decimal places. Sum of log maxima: 2.41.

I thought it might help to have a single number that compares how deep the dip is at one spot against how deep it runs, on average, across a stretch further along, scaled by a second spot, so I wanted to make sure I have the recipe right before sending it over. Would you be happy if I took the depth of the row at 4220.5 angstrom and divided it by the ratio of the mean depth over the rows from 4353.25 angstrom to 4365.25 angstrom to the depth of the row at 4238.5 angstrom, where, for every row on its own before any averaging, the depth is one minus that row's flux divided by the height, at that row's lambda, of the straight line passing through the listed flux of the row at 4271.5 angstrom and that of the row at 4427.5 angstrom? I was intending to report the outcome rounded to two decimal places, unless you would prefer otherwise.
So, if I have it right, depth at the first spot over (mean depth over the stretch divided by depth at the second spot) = -0.14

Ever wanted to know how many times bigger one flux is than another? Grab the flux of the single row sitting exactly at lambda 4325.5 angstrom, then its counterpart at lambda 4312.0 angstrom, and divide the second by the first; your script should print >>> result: 1.1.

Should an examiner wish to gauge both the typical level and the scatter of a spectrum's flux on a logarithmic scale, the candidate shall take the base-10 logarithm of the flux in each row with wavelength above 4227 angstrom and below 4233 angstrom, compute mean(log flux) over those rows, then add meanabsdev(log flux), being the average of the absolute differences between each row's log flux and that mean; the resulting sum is 1.22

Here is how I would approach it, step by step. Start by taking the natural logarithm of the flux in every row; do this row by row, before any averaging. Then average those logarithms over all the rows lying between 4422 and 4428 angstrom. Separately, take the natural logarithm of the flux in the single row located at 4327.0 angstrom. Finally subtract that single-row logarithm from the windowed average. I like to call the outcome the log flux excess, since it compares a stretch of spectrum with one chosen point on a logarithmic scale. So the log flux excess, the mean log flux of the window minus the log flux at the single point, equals 0.14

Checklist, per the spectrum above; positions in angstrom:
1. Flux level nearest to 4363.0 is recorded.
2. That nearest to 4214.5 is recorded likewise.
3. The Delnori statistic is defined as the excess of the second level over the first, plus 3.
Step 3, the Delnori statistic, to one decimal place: 3.5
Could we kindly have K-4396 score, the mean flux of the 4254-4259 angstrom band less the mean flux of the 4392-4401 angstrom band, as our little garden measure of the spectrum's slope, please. 0.4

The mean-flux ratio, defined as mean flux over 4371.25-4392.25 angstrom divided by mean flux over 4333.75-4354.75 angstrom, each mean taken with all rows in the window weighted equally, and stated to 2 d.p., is 1.03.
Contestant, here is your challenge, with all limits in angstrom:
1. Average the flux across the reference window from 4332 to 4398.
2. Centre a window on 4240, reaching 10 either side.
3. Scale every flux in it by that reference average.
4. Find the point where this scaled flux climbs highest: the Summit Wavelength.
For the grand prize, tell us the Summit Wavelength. 4231.0 angstrom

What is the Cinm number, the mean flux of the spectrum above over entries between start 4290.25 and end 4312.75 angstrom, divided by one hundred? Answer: 0.142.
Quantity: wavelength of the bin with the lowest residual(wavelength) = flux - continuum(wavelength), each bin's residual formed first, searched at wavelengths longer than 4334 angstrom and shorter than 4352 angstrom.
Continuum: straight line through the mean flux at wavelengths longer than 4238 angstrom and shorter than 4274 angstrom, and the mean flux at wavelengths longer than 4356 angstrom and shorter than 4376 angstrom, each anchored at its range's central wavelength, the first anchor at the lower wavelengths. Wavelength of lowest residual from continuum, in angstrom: 4343.5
